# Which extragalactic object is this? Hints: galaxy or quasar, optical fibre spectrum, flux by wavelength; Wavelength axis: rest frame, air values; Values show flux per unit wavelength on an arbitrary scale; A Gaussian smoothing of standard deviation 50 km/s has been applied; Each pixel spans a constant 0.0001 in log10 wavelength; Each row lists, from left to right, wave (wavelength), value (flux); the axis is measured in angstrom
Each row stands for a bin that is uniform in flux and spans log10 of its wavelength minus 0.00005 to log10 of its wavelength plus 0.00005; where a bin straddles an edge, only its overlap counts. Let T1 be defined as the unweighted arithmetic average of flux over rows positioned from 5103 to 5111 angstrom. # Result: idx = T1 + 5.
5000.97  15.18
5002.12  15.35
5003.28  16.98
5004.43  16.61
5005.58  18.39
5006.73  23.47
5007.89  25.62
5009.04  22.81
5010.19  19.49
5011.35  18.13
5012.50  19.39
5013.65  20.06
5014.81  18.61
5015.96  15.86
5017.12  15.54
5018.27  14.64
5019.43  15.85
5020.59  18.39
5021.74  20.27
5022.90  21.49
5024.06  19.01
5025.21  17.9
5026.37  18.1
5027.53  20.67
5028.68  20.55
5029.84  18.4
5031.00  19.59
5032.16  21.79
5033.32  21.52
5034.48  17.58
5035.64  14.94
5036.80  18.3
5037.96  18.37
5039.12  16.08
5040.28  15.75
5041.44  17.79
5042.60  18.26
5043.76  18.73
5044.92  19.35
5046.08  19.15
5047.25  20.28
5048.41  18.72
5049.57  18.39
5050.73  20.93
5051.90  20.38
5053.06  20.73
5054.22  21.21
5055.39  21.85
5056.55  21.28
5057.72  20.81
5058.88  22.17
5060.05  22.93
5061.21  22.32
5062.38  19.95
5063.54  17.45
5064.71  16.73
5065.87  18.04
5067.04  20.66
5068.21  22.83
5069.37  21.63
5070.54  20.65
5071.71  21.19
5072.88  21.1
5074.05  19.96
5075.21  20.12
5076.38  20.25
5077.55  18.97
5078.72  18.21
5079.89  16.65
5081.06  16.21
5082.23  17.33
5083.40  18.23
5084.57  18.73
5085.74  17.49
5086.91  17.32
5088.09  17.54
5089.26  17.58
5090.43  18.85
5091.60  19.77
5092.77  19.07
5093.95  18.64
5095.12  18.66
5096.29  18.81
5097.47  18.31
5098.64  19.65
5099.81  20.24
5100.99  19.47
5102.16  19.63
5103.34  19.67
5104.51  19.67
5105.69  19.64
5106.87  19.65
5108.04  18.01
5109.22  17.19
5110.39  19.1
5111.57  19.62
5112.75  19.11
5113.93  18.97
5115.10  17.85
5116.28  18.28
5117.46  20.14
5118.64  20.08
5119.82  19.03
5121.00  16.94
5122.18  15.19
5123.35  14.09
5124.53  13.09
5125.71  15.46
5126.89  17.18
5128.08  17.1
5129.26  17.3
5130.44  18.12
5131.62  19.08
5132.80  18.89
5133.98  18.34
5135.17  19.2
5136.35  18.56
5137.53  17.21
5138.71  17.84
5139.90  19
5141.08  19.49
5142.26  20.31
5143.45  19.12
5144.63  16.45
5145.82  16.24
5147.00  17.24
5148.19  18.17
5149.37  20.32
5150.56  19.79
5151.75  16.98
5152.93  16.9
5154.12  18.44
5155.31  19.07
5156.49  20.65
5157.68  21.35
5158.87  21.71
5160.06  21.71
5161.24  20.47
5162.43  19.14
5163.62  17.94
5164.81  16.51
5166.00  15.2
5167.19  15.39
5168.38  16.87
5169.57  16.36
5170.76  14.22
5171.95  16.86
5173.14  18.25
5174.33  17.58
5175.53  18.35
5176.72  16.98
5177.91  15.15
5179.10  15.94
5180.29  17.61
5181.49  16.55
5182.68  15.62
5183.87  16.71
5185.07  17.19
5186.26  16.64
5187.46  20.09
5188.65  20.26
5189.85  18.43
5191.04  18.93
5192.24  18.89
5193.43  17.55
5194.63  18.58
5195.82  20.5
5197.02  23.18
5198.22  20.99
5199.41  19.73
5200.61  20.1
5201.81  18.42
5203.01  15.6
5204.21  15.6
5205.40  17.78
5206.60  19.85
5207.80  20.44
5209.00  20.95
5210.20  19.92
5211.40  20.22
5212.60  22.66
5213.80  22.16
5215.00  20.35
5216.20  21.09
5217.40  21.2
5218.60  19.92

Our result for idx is 24.0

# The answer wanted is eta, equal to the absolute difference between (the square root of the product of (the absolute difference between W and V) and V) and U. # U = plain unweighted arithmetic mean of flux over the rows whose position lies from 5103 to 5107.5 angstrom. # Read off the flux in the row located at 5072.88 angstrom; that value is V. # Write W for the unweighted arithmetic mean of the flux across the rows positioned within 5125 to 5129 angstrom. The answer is 9.9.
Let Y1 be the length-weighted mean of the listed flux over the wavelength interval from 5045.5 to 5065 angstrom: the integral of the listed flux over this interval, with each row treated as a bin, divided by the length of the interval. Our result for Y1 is 20.4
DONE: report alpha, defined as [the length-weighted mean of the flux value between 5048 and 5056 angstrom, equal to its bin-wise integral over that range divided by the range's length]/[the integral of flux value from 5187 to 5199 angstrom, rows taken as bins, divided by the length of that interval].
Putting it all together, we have 1.03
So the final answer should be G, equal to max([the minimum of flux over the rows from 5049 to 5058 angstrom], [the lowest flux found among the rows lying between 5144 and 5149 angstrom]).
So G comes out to 18.4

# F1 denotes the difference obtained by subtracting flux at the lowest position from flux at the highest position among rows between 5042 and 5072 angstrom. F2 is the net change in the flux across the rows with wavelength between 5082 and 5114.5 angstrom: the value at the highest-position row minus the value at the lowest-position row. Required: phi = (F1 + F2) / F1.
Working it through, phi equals 1.6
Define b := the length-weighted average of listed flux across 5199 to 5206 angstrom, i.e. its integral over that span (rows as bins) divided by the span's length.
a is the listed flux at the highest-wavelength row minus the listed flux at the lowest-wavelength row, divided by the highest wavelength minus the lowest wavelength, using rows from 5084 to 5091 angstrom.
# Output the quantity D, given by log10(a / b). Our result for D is -2.9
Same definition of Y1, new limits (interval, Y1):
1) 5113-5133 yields 17.5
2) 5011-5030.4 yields 18.4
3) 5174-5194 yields 17.6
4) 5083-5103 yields 18.7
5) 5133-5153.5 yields 18.3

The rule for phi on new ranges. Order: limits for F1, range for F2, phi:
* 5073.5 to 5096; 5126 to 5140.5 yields -0.4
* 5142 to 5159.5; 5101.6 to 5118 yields 1.4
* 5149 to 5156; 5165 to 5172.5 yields -0.3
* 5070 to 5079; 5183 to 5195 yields 0.2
